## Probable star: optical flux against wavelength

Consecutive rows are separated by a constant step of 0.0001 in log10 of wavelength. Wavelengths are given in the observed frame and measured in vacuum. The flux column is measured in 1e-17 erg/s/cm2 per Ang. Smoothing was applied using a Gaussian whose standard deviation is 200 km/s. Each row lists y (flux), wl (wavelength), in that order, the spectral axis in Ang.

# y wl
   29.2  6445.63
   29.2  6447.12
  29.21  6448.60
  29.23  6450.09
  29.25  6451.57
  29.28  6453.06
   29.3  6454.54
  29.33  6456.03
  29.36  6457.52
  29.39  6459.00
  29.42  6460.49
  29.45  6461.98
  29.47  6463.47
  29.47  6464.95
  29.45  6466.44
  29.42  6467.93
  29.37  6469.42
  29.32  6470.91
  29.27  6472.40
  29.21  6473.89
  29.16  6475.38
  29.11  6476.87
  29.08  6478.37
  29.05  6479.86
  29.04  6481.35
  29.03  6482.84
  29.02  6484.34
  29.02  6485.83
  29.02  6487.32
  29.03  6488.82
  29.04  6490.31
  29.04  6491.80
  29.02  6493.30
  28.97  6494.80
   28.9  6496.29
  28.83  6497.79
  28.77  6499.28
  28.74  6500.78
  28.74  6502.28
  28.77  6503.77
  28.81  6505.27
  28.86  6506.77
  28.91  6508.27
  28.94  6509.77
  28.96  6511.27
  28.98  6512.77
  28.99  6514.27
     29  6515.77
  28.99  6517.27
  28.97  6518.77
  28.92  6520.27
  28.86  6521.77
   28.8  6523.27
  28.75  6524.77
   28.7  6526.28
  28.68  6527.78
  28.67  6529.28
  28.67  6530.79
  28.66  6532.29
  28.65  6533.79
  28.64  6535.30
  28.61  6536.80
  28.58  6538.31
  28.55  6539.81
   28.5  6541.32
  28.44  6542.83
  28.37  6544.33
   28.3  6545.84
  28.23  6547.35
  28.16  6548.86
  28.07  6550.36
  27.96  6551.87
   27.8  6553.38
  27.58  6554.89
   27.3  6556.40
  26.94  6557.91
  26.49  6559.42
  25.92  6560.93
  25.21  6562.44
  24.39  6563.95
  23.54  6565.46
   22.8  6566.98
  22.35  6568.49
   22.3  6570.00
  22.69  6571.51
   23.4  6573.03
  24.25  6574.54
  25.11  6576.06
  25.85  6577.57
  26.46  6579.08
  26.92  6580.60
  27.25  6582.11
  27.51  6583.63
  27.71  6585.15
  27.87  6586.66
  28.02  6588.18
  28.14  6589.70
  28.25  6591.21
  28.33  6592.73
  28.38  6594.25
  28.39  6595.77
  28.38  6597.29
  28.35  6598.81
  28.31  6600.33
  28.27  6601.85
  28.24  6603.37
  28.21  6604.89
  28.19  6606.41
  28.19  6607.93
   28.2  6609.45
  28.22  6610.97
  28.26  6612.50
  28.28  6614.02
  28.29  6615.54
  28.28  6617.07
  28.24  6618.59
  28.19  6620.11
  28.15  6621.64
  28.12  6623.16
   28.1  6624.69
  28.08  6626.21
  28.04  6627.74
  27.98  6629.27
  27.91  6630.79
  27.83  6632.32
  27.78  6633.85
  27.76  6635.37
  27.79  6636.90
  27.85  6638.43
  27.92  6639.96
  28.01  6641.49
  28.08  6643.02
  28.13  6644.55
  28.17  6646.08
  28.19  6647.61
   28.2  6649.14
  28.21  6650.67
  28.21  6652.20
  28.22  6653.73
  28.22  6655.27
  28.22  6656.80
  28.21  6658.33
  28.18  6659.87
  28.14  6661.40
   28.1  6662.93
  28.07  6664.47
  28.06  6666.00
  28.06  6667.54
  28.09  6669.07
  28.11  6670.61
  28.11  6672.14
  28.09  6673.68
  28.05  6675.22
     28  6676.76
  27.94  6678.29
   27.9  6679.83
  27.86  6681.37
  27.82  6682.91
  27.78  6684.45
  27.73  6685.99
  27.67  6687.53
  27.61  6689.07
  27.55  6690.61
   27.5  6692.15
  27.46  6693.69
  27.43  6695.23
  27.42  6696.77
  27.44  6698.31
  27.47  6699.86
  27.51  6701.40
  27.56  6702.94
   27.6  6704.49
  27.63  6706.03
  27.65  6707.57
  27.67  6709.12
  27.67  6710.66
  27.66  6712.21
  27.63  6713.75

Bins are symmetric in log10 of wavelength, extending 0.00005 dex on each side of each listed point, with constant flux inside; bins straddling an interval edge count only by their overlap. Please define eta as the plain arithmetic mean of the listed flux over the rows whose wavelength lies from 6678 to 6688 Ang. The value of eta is 27.8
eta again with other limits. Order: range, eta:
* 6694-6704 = 27.5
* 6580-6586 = 27.3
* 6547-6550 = 28.2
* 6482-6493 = 29.0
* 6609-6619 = 28.3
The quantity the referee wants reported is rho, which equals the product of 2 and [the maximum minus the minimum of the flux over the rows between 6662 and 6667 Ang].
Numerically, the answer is 0.08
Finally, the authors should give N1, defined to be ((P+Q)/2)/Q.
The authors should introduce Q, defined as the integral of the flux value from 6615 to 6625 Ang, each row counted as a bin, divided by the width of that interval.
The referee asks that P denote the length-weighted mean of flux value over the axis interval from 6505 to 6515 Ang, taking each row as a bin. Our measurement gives 1.01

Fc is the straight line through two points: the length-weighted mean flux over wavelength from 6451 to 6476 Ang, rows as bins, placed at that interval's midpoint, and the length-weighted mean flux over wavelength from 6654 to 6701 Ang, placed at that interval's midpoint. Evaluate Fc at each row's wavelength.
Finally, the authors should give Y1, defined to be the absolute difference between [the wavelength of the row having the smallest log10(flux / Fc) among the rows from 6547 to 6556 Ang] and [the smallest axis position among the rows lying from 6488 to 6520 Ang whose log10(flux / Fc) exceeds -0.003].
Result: 66.1 Ang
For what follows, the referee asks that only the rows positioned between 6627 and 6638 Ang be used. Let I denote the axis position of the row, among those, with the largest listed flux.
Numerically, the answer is 6627.74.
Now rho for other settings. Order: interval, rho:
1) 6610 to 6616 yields 0.14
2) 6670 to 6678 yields 0.22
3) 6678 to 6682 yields 0.16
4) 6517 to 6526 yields 0.48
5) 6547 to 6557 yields 1.86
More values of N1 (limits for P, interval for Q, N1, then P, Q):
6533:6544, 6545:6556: 1.01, 28.6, 28.0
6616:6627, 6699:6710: 1.01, 28.2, 27.6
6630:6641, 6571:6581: 1.06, 27.8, 24.9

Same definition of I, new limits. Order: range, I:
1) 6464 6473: 6464.95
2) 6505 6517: 6515.77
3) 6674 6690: 6675.22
